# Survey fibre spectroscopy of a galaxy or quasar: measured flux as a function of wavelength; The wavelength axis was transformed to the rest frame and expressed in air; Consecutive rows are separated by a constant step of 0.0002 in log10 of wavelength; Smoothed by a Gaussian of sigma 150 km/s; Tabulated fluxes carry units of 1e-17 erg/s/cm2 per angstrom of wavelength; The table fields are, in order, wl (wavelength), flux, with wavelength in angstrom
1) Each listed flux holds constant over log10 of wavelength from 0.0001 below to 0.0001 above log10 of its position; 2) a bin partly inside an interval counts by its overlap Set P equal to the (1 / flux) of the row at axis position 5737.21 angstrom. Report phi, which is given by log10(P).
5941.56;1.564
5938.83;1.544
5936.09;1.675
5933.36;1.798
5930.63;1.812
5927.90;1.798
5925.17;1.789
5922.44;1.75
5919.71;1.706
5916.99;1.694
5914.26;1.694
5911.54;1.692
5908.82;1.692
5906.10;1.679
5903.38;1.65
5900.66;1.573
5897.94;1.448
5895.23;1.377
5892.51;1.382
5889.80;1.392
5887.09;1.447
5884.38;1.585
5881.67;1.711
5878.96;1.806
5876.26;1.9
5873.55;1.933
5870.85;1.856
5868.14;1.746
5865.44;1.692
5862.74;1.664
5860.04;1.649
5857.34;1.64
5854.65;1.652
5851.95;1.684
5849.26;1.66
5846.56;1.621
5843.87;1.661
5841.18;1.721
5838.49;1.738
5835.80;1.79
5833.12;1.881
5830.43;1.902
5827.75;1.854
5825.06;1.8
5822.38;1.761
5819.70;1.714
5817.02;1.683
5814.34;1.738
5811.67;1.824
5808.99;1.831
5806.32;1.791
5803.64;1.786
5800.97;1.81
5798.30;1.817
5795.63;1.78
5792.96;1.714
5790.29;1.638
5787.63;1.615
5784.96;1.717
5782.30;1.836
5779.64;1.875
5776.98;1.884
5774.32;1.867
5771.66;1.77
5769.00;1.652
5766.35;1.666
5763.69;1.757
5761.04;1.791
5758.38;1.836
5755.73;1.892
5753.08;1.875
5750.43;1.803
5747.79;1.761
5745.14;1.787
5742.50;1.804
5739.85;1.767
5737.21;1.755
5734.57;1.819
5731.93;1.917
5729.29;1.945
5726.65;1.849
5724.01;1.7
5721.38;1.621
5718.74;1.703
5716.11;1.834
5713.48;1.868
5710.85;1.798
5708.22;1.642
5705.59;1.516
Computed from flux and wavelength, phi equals -0.244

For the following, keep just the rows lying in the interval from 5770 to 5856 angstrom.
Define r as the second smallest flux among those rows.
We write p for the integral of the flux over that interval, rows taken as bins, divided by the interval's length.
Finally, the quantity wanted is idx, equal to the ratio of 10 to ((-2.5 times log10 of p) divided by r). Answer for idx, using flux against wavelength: -26.3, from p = 1.76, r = 1.621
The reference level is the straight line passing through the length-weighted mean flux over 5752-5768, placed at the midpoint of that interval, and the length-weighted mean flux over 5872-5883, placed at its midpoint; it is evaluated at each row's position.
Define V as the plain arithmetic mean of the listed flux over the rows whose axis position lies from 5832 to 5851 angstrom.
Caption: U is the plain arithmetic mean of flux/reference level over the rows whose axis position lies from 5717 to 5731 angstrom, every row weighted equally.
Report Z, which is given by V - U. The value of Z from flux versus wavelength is 0.737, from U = 0.99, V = 1.72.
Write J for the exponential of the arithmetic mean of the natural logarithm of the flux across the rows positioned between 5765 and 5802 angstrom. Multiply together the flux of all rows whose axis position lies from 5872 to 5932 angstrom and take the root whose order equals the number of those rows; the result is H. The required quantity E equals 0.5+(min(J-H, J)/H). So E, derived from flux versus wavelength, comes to 0.56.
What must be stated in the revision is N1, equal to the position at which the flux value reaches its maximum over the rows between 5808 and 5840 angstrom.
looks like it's 5830.43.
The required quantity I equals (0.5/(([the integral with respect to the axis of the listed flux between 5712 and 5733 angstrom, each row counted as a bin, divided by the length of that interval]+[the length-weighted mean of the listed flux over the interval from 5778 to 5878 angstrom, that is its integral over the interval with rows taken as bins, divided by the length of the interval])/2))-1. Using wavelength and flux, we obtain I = -0.719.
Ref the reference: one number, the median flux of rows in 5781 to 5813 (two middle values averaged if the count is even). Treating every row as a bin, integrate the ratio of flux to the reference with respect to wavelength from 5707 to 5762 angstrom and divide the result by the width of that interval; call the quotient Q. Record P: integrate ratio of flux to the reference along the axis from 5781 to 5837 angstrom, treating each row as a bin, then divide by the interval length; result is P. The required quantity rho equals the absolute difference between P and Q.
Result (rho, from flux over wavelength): 0.01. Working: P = 0.9927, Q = 1.01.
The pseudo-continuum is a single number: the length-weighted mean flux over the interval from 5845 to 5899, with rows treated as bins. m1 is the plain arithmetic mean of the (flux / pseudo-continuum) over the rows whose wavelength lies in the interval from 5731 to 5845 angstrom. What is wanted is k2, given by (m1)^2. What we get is 1.18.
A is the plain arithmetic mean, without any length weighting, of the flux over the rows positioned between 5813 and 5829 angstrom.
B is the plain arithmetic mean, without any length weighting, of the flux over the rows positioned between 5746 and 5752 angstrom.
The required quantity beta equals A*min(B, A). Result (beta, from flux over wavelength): 3.09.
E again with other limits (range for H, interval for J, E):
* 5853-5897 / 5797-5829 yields 0.59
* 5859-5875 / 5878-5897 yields 0.37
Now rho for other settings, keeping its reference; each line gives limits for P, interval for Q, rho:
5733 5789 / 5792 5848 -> 0.01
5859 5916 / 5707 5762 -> 0.09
